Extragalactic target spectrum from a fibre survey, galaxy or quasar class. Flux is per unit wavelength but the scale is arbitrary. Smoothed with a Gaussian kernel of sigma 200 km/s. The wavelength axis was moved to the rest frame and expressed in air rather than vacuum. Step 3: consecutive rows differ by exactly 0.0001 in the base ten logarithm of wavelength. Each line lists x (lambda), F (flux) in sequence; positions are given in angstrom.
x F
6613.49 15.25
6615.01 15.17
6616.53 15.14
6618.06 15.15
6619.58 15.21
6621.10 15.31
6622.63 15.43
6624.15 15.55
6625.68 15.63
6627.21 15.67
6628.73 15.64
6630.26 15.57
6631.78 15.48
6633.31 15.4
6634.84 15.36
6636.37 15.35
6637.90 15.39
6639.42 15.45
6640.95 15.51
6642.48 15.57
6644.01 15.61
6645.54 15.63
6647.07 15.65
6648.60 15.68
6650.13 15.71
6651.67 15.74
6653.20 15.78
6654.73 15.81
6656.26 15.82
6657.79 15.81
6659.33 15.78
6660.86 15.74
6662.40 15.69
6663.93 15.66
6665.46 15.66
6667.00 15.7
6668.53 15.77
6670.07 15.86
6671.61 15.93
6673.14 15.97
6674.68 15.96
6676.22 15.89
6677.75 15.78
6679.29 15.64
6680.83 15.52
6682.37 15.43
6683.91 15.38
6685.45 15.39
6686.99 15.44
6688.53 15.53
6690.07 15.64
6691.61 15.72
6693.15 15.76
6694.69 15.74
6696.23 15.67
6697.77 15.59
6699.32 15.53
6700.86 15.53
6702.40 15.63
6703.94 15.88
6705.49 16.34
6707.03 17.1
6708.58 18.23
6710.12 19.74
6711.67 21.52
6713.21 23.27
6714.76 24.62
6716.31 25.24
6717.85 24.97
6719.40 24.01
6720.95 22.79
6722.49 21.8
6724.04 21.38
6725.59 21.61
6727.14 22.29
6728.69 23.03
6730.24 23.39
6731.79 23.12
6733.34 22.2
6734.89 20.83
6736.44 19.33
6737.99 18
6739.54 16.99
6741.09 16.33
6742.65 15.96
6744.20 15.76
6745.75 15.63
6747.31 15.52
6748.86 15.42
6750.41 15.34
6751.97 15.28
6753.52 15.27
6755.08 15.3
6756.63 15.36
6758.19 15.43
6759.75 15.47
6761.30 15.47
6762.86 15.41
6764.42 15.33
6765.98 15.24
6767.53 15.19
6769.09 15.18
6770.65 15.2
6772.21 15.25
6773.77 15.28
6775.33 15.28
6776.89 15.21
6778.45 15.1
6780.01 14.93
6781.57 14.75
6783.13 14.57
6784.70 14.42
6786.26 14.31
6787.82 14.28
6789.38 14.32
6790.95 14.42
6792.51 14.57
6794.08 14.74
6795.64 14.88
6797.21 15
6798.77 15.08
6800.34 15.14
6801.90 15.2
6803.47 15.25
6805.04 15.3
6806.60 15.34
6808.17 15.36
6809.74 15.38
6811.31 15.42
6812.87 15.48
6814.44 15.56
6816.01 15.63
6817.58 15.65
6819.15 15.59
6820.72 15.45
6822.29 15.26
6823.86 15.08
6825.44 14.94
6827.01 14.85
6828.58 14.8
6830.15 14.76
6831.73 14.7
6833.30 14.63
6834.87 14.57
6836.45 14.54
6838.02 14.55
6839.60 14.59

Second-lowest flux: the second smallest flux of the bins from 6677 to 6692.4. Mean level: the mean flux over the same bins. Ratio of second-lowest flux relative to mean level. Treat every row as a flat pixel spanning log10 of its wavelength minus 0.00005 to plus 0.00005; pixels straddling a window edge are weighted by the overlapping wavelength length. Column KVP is 0.990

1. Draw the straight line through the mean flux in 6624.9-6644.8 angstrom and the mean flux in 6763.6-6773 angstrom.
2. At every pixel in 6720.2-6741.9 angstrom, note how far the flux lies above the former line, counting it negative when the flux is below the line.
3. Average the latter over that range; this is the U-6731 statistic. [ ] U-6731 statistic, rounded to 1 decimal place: 5.6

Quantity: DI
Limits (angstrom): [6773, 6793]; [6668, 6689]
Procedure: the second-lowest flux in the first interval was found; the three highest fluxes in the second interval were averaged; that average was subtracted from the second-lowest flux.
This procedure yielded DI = -1.6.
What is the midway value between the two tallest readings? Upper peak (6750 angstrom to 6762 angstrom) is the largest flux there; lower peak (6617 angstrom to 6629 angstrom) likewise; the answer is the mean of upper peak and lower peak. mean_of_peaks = 15.6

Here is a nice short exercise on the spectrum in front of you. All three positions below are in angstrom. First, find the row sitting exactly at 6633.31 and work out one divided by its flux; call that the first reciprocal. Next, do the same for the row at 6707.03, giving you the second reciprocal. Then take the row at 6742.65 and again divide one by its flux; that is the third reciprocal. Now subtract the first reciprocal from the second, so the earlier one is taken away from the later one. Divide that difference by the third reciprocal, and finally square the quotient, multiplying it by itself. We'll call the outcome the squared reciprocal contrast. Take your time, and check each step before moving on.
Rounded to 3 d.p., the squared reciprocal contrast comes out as 0.011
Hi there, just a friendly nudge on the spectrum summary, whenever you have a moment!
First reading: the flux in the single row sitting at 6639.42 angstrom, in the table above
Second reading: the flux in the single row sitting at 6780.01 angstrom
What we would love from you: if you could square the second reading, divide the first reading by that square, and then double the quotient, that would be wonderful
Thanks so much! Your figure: 0.139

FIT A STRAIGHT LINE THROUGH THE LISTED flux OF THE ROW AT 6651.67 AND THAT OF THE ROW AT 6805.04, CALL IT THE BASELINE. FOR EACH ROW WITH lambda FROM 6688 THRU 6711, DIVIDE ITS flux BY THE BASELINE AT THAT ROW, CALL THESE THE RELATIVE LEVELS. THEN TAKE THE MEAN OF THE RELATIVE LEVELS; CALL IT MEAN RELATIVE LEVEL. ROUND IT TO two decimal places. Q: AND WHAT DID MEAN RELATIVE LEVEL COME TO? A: 1.04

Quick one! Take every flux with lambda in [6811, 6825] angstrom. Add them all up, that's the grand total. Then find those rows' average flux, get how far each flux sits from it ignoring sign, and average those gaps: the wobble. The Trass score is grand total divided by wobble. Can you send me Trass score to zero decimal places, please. 1008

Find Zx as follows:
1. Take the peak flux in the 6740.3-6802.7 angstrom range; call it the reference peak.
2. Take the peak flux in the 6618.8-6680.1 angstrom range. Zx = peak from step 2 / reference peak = 0.98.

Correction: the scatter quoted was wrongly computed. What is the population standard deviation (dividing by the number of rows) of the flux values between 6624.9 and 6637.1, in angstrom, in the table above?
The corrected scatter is 0.12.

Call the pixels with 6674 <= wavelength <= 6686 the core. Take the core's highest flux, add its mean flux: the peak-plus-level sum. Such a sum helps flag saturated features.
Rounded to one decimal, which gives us 31.6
